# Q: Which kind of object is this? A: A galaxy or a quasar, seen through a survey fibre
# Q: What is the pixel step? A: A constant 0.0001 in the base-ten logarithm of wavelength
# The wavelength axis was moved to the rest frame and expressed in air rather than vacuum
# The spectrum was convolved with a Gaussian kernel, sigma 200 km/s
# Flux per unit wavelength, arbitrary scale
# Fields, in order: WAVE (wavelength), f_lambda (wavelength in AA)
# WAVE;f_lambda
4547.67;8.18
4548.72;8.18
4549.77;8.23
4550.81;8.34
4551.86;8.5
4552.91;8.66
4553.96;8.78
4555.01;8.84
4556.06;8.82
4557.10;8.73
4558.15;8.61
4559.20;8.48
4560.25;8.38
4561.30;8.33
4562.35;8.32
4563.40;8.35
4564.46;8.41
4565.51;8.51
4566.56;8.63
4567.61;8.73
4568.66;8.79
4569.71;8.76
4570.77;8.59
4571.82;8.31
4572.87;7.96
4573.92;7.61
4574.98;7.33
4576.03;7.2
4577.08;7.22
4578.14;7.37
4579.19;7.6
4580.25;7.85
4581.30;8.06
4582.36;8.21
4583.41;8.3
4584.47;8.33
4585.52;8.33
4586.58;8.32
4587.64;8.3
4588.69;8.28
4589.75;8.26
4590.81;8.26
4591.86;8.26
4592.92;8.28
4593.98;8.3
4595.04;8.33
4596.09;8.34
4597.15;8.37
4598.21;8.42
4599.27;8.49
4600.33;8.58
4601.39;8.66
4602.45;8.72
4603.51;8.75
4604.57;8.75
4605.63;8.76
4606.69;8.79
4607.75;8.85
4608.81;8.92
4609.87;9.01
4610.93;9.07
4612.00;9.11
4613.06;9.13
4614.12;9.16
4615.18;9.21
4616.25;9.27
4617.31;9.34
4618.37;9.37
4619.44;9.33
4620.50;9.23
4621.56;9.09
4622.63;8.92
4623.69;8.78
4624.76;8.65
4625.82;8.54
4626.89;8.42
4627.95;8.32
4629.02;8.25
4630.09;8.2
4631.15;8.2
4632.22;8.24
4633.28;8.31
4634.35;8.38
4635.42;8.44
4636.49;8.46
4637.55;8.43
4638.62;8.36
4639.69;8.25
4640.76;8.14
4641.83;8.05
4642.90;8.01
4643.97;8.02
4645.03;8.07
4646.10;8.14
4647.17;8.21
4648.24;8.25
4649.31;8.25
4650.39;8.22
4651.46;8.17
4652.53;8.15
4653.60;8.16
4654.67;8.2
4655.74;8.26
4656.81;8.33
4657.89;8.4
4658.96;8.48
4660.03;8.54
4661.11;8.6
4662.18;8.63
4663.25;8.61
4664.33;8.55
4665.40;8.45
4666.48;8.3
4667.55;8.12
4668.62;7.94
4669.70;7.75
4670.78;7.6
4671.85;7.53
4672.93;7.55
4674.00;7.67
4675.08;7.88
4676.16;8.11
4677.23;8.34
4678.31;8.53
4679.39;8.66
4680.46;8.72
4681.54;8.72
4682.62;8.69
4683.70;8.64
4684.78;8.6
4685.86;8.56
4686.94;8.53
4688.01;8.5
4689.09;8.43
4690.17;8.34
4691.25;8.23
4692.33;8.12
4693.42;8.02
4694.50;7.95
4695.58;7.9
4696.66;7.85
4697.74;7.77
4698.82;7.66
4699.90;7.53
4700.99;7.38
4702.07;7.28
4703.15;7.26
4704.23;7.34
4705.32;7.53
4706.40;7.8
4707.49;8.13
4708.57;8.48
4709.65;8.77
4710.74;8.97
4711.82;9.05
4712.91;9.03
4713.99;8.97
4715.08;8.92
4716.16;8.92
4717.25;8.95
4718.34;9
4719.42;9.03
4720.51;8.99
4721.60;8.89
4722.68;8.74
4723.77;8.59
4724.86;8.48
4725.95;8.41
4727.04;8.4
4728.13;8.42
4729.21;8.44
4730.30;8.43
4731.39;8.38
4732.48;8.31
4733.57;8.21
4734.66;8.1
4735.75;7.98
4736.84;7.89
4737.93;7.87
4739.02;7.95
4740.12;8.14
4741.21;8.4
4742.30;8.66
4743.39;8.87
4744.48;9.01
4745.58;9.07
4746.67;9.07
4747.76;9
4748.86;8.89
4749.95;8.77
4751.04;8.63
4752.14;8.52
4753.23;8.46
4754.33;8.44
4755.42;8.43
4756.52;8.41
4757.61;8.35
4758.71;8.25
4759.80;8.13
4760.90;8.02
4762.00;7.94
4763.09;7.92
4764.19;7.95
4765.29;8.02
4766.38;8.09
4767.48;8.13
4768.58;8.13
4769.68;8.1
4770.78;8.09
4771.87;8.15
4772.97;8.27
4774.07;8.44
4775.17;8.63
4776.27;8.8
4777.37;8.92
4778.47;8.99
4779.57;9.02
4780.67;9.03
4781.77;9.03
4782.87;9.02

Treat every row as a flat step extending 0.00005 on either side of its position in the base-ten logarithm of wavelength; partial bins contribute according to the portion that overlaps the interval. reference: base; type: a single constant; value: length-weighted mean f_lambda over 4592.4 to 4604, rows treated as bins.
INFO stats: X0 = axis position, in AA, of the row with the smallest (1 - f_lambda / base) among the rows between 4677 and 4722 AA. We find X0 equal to 4711.82 AA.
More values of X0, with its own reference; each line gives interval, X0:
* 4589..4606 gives 4605.63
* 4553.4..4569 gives 4555.01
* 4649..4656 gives 4655.74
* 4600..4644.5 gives 4618.37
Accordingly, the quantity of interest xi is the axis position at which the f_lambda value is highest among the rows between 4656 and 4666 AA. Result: 4662.18 AA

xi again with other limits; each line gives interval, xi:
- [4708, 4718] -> 4711.82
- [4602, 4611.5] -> 4610.93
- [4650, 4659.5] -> 4658.96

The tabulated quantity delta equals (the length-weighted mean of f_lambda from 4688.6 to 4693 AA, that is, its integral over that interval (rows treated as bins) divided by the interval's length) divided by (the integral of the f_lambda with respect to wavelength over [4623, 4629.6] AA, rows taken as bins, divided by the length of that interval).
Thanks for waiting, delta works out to 0.97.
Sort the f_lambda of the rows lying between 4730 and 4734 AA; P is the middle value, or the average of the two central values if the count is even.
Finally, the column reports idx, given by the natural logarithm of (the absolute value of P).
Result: 2.12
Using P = 8.3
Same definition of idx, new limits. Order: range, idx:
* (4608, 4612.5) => 2.20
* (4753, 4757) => 2.13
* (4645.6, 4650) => 2.11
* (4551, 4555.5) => 2.17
